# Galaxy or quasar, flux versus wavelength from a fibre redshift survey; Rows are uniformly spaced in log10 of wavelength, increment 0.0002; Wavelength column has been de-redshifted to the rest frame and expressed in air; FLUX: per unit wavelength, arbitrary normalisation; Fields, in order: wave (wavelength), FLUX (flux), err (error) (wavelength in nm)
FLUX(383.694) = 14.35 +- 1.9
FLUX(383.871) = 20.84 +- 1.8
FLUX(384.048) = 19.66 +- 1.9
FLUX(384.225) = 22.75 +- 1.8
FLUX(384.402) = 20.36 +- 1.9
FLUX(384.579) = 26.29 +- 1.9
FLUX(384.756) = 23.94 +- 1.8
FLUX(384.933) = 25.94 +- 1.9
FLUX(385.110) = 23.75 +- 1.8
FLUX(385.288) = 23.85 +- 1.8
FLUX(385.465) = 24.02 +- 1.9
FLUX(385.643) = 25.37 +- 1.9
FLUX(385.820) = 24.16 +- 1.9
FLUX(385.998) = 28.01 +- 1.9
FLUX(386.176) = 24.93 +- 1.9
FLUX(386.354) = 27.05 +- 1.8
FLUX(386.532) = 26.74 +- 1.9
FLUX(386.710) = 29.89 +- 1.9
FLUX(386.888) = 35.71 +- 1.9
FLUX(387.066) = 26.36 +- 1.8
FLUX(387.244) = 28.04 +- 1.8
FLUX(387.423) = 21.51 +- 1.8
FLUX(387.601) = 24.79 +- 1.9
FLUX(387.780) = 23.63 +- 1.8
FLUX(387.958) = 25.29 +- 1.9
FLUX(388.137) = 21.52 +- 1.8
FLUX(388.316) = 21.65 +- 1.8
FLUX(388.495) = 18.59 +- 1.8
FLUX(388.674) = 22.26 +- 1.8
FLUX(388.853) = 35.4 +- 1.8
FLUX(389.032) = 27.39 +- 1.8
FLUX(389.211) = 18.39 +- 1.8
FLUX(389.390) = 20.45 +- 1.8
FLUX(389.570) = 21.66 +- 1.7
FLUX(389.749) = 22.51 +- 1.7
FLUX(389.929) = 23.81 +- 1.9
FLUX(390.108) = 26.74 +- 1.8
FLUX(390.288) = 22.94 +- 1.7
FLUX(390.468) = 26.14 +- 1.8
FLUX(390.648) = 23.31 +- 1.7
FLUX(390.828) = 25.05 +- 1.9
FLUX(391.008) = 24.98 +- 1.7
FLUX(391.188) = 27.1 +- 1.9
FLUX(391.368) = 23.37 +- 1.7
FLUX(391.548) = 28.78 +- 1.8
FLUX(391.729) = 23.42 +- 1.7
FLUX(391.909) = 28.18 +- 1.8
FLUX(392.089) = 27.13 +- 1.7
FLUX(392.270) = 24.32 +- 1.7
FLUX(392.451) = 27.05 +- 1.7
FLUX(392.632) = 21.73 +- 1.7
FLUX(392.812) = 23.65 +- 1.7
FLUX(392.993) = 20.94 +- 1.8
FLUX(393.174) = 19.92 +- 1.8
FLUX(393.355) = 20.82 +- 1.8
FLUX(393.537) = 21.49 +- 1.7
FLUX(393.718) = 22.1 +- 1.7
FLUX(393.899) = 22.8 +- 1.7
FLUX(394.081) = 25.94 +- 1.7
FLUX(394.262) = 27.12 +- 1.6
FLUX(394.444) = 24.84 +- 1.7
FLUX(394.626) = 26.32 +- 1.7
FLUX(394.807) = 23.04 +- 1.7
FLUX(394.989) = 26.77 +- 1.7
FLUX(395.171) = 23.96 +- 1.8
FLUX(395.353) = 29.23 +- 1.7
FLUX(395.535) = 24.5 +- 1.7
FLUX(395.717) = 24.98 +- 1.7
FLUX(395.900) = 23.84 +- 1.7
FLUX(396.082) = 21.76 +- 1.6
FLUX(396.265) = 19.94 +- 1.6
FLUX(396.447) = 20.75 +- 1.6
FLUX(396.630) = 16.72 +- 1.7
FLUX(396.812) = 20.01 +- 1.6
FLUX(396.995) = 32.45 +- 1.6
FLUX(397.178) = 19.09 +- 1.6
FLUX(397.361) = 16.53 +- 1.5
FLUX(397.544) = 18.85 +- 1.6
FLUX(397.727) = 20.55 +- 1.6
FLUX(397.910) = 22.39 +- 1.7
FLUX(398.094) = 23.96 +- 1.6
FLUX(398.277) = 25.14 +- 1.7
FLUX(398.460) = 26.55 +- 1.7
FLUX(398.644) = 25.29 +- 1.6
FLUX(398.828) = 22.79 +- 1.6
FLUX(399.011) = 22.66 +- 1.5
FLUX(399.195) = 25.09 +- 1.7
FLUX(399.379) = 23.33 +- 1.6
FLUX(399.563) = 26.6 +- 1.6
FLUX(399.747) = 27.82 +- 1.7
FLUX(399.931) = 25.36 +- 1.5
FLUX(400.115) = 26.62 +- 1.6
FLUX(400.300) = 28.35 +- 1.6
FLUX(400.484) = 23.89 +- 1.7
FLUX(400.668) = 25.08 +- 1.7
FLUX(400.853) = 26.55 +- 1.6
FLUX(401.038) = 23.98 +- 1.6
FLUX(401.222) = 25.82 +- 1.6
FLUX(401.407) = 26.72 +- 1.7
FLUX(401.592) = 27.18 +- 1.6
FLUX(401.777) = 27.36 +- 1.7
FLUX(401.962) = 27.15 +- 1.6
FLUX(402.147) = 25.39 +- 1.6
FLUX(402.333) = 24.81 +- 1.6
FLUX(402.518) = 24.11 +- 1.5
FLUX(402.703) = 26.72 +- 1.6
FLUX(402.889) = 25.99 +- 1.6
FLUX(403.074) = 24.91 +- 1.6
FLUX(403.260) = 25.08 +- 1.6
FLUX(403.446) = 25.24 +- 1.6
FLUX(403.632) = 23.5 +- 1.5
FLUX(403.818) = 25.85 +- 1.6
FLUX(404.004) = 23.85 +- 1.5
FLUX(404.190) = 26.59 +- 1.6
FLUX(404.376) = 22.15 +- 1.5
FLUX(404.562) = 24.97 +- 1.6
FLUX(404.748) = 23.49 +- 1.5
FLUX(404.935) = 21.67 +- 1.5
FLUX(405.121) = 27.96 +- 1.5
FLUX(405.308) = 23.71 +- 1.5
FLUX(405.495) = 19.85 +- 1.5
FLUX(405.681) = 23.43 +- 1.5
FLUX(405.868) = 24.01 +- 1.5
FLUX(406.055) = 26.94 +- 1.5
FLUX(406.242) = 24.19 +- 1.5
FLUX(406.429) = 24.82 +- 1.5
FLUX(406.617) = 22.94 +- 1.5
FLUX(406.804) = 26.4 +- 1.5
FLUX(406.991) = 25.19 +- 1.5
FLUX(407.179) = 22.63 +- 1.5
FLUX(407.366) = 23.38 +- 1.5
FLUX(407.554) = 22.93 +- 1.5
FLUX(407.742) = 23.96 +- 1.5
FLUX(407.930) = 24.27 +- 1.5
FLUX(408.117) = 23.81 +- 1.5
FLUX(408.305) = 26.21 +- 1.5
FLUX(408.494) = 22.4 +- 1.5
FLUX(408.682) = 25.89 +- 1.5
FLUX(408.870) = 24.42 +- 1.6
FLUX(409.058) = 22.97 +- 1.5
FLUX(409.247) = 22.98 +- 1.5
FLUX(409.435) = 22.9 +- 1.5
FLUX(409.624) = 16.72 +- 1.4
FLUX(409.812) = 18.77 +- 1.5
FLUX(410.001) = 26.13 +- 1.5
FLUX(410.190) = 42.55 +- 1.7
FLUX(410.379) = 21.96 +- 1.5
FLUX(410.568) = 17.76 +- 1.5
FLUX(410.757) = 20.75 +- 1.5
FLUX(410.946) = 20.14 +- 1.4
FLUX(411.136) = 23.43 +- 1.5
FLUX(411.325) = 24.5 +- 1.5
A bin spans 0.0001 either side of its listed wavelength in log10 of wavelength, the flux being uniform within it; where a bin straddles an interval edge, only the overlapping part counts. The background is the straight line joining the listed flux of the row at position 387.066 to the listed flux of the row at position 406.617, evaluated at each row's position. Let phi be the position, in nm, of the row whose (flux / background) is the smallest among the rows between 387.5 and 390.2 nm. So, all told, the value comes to 389.211 nm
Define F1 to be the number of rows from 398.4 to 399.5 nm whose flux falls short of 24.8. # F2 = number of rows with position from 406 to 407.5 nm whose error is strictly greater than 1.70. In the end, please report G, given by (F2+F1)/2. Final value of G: 1.5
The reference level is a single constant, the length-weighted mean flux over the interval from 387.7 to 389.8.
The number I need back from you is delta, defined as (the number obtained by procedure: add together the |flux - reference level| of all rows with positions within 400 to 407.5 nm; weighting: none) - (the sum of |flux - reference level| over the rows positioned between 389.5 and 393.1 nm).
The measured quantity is 42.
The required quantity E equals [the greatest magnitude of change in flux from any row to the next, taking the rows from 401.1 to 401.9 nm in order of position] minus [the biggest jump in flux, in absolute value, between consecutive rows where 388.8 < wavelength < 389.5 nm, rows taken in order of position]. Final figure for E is -8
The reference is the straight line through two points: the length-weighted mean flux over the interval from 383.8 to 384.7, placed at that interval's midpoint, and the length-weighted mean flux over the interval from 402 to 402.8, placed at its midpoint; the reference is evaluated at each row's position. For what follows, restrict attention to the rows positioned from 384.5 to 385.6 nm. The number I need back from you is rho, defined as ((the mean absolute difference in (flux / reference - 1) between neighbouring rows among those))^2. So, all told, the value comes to 0.004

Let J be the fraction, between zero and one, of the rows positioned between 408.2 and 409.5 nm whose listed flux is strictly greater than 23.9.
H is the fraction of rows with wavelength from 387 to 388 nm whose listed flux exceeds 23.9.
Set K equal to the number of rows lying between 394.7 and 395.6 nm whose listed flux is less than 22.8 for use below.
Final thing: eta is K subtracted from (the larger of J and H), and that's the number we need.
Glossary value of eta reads 0.67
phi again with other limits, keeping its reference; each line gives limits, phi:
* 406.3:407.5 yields 407.179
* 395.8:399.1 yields 397.361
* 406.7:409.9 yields 409.624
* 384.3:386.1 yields 384.402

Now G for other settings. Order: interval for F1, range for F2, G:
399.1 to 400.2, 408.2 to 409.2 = 0.5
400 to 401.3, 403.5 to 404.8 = 1.0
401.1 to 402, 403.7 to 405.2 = 0.0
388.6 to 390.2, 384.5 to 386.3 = 8.0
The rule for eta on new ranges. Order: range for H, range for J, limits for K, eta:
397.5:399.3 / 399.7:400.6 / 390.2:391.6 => 0.80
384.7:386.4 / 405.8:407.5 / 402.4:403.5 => 0.80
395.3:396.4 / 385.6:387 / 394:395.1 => 1.00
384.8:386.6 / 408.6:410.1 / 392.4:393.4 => -3.20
